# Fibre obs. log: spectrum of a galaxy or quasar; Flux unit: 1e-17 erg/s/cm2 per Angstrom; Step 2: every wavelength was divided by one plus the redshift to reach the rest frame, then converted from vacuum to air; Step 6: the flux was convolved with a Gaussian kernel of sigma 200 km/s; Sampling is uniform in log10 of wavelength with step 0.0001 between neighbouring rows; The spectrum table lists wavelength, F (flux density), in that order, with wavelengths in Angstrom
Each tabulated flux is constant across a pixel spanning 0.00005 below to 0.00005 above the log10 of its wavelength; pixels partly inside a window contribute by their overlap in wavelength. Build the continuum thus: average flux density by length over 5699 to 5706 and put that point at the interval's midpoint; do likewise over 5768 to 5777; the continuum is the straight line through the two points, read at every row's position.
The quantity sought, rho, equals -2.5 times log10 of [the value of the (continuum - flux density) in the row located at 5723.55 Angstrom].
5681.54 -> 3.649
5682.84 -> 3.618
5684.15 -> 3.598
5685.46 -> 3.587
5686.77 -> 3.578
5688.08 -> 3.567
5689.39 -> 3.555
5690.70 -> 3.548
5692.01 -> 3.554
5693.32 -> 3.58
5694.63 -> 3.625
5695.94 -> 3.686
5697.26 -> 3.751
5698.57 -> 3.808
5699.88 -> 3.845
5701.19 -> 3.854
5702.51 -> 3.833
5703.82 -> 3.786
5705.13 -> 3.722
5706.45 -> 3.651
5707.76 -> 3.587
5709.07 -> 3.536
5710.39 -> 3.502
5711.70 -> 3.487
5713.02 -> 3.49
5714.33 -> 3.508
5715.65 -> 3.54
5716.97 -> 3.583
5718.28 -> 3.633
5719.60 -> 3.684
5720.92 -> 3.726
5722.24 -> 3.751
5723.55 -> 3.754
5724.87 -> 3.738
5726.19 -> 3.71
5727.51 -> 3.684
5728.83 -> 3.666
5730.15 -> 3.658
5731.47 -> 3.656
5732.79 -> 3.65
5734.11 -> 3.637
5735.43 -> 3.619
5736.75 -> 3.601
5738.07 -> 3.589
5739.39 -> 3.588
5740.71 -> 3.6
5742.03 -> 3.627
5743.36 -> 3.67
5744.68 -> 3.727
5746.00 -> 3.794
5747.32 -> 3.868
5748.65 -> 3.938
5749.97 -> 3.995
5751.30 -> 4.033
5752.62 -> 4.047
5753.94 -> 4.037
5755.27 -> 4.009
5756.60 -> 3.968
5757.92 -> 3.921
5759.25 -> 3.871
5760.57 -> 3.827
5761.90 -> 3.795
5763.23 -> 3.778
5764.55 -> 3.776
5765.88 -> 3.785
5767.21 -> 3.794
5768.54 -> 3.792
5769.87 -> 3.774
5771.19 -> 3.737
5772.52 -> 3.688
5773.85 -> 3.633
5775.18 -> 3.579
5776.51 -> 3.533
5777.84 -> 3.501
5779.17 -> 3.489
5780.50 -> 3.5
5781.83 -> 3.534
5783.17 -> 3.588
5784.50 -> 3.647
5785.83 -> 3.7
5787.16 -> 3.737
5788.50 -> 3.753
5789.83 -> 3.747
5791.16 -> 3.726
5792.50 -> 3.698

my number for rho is 5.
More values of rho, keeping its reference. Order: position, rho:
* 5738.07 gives 2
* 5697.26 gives 3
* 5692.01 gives 1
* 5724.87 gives 4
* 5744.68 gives 7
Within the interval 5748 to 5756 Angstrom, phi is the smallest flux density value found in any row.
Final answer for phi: 3.938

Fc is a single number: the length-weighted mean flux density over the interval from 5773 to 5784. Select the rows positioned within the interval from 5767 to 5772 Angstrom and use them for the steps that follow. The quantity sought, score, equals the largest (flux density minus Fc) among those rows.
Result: 0.25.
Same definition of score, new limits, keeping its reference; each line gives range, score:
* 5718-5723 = 0.20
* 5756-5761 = 0.42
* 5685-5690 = 0.04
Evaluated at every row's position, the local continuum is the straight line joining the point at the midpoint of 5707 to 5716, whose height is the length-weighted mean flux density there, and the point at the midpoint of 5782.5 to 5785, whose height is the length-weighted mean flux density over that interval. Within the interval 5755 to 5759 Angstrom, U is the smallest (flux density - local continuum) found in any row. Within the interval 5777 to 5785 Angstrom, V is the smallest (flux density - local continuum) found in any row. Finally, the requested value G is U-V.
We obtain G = 0.46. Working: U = 0.34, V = -0.12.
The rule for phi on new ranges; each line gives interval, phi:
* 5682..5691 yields 3.548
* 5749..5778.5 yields 3.501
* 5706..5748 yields 3.487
